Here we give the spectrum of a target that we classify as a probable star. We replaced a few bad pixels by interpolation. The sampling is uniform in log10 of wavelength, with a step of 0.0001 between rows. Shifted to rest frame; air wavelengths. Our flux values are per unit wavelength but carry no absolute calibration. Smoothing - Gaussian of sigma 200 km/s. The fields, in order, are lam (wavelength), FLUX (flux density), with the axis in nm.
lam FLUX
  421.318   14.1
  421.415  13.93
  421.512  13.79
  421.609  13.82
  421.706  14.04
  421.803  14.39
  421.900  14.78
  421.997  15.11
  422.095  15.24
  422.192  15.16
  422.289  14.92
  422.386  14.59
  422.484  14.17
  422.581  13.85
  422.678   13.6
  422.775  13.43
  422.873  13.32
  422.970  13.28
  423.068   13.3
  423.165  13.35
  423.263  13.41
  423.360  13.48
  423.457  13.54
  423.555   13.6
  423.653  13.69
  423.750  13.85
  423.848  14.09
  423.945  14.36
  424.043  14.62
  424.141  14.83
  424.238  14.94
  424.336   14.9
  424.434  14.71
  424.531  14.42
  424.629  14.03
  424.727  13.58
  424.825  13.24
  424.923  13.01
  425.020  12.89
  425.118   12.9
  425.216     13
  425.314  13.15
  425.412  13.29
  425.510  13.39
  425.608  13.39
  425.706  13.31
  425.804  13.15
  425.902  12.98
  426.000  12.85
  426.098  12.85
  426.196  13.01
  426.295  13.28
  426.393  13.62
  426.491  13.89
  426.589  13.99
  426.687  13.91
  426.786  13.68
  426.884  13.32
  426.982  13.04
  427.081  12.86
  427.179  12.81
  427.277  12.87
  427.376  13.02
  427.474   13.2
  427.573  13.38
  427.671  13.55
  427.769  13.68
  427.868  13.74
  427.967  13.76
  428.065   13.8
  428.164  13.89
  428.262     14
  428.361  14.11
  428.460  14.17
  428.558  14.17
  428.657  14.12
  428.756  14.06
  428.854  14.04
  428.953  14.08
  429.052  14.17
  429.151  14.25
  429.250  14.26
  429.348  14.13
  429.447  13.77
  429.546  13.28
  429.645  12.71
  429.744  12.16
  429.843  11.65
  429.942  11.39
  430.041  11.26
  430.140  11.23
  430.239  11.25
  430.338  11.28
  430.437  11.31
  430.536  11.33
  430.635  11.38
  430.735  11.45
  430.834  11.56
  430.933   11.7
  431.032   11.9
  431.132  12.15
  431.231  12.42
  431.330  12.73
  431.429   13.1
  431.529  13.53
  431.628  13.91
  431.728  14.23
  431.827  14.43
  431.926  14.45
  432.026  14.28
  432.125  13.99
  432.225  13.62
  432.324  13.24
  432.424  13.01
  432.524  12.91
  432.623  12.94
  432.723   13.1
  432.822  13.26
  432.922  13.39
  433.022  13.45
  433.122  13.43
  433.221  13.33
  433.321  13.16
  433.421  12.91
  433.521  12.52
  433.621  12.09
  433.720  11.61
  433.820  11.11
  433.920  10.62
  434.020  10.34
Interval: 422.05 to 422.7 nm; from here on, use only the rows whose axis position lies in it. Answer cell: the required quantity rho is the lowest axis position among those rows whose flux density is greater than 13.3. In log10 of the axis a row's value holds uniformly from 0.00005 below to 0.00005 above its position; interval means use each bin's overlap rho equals 422.095 nm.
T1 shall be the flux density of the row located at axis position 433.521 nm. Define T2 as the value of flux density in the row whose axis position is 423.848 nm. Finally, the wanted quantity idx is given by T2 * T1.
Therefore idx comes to 176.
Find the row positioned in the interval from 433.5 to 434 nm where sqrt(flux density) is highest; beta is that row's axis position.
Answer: 433.521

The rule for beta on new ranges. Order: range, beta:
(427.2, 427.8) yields 427.769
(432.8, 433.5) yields 433.022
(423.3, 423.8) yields 423.750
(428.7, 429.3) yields 429.250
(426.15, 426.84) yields 426.589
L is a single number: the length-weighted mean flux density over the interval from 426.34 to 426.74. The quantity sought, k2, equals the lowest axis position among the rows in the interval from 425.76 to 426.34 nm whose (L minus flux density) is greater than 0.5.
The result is 425.804 nm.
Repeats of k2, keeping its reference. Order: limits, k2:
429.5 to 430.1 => 429.546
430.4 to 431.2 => 430.437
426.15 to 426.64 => 426.196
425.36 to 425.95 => 425.412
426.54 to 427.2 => 426.884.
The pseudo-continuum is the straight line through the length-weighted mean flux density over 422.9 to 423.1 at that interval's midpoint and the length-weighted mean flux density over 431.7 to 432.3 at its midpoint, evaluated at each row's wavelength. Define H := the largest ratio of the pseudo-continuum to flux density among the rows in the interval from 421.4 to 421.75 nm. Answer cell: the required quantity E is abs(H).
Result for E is 0.95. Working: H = 0.95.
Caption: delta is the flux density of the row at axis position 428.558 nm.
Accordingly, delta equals 14.17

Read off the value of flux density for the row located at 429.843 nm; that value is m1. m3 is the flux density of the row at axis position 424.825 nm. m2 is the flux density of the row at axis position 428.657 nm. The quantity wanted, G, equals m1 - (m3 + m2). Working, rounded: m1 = 11.65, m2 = 14.12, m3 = 13.24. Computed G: -15.7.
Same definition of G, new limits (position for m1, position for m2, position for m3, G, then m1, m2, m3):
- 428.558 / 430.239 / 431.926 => -11.5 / 14.17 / 11.25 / 14.45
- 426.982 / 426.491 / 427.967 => -14.6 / 13.04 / 13.89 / 13.76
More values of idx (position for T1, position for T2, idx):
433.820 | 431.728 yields 158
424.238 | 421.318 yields 211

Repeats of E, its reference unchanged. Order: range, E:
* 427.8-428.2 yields 1.00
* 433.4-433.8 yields 1.23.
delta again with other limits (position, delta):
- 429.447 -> 13.77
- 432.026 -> 14.28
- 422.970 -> 13.28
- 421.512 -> 13.79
